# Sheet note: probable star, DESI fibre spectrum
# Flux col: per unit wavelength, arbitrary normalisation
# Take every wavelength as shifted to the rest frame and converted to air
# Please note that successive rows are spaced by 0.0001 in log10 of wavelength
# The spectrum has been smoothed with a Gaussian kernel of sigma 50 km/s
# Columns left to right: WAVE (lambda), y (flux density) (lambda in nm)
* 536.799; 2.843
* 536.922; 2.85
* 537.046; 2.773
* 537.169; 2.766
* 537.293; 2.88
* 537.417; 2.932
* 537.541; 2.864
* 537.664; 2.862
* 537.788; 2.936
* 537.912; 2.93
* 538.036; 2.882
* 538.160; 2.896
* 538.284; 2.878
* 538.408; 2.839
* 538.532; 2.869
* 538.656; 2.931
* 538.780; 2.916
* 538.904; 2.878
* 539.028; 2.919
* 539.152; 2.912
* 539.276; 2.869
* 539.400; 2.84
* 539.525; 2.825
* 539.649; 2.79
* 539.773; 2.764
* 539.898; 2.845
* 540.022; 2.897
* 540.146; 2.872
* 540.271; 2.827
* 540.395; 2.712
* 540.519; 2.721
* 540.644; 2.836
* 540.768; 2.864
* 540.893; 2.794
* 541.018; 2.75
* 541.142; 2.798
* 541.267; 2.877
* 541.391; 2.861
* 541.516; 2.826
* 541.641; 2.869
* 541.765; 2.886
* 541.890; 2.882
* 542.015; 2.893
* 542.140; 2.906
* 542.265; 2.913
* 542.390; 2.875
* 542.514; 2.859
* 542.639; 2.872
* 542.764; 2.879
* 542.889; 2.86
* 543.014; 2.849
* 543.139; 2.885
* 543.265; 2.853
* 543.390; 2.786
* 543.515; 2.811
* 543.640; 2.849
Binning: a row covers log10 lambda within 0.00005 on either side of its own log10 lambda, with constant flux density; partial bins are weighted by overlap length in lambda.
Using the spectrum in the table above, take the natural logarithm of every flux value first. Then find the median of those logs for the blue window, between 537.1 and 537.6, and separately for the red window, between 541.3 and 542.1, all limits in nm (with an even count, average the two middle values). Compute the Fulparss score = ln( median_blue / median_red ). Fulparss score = -0.001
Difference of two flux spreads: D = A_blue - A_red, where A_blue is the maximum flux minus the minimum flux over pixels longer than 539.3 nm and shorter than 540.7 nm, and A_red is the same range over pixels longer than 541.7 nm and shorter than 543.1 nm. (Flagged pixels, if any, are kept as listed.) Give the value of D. 0.12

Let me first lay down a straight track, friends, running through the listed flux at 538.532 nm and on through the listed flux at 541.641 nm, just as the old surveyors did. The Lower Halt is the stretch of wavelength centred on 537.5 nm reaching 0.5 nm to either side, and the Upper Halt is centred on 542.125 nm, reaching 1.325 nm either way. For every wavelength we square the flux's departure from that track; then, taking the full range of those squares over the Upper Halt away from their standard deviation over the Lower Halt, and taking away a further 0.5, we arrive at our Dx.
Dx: -0.510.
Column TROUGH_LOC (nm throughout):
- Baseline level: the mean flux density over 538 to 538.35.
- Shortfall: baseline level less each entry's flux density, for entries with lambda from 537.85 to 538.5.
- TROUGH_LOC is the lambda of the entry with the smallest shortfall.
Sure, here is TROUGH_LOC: 537.912 nm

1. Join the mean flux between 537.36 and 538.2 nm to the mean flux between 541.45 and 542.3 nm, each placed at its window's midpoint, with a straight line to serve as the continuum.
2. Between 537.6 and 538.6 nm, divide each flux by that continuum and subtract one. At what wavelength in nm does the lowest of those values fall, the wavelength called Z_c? 538.408 nm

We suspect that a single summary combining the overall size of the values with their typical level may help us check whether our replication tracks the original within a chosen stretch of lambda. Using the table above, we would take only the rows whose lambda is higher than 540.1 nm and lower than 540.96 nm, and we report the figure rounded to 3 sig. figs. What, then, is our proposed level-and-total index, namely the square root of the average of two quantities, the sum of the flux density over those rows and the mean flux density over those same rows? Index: 3.35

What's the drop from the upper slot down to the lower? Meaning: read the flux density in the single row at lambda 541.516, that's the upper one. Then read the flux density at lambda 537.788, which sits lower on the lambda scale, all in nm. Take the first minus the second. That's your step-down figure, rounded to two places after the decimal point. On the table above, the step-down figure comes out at -0.11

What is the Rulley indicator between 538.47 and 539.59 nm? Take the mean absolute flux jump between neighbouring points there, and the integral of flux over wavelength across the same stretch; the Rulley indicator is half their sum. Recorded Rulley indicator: 1.6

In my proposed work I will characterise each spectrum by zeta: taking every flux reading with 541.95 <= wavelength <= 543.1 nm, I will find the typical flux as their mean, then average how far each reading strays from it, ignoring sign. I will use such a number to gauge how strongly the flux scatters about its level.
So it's 0.017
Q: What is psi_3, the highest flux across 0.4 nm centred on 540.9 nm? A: 2.864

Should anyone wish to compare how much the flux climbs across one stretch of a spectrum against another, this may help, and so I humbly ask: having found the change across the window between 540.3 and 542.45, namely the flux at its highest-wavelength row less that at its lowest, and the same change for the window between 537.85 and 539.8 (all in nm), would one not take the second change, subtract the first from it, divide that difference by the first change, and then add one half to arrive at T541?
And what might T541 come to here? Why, -1.5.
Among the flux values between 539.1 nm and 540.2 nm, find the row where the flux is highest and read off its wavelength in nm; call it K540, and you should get 539.152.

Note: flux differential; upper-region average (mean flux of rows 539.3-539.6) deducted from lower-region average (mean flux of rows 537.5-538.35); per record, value 0.06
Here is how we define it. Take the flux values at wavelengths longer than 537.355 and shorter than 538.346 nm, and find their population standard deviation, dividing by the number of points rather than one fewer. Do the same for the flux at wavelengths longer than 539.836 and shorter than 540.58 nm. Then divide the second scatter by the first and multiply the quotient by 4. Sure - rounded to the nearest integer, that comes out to 10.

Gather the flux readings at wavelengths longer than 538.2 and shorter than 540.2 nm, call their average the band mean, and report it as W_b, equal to 2.87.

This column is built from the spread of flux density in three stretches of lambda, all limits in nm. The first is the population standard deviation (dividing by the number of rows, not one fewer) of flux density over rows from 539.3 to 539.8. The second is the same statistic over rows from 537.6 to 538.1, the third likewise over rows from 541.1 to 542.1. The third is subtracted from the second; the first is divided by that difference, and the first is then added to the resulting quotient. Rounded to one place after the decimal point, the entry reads 53.6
